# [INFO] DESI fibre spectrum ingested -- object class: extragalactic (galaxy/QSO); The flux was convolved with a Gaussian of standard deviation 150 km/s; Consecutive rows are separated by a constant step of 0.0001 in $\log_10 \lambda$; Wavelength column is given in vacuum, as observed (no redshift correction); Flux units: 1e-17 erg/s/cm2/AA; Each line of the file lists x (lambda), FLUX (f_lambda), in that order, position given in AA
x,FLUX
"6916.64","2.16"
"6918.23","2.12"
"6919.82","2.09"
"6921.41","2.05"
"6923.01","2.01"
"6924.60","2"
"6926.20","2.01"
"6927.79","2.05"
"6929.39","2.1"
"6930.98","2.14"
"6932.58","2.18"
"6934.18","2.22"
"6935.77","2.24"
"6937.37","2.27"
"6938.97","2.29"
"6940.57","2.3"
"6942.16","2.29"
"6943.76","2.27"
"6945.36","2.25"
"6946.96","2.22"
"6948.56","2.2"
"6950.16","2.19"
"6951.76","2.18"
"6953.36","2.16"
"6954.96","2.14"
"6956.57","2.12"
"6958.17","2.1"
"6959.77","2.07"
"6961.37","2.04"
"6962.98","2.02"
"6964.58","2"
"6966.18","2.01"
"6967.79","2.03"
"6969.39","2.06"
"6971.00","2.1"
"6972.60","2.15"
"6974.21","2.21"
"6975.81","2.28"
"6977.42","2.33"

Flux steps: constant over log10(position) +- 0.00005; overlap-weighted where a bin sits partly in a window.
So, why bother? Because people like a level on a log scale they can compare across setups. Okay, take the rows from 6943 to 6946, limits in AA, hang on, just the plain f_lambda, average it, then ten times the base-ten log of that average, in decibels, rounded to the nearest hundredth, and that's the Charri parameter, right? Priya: 3.54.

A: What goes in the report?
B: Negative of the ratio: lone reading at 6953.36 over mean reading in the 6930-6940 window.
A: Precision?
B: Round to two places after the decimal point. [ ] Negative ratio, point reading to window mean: -0.97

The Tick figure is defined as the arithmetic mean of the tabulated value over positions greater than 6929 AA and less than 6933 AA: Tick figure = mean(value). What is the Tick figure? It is 2.14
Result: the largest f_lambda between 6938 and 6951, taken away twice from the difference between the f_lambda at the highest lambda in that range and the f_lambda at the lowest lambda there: -4.7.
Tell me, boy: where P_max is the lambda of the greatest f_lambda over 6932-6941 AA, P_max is 6940.57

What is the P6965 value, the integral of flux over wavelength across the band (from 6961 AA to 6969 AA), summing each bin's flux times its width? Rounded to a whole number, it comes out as 16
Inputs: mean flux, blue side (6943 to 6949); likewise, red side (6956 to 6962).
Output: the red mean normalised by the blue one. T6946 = 0.93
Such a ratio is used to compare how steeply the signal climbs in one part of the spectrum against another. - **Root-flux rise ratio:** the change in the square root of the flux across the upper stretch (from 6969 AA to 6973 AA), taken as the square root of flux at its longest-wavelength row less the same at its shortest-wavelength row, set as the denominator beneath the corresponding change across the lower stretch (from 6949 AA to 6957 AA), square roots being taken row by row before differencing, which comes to -0.8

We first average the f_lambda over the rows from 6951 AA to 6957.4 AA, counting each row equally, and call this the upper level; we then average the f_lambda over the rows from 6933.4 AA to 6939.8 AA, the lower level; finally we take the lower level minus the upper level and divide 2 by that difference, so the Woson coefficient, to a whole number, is 19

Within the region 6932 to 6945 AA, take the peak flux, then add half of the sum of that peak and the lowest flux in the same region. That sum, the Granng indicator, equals 4.54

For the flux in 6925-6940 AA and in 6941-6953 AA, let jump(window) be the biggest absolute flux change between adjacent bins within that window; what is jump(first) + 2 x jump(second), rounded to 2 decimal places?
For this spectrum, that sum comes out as 0.11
